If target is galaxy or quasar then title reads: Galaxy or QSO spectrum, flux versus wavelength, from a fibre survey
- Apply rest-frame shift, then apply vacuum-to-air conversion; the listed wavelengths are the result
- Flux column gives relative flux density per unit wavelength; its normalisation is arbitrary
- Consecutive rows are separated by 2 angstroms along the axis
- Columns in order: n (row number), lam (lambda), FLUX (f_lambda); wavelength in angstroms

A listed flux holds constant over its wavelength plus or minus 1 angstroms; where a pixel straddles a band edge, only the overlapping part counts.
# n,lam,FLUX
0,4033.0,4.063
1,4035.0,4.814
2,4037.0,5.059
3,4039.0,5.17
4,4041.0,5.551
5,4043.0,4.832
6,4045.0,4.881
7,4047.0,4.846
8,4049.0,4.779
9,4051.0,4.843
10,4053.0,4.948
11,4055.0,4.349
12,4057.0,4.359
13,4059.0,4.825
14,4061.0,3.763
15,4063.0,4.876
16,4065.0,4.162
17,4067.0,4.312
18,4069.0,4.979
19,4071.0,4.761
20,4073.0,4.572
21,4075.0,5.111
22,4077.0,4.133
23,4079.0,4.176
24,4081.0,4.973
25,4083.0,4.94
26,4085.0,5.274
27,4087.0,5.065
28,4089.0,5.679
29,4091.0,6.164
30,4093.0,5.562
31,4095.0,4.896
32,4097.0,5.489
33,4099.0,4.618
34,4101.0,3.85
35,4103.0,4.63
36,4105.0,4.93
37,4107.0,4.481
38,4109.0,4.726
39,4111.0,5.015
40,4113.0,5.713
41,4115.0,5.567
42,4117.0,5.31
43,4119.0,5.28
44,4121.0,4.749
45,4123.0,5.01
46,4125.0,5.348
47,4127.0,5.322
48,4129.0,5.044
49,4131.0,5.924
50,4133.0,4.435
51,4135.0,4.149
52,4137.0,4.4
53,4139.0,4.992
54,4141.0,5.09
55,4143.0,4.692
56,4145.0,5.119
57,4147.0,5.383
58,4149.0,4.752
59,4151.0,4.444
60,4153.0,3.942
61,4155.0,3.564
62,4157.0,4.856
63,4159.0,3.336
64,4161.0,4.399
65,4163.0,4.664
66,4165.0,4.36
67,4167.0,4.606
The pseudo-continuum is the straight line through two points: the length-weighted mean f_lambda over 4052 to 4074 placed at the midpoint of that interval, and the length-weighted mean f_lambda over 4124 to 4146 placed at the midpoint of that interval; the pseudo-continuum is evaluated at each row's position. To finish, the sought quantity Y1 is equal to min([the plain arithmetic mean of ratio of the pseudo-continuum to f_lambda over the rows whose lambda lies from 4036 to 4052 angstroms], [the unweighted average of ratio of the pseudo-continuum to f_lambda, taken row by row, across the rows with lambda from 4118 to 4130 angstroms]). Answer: 0.89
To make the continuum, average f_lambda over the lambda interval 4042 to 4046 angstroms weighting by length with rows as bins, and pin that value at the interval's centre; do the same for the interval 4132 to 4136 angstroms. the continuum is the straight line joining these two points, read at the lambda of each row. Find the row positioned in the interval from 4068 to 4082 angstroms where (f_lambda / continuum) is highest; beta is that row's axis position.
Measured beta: 4075.0 angstroms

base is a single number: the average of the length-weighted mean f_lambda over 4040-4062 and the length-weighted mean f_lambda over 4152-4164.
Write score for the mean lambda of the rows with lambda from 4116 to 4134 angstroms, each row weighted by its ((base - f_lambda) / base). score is 4124.8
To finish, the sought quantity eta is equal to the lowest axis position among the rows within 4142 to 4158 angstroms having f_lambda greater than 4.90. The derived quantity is 4145.0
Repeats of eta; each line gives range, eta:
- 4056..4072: 4069.0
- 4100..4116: 4105.0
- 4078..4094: 4081.0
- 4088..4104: 4089.0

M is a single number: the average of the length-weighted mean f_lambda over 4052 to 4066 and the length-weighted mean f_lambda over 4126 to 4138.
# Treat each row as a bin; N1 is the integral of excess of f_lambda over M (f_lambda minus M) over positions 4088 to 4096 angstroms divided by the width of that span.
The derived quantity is 0.9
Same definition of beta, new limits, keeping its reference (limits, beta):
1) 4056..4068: 4063.0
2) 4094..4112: 4097.0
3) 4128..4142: 4131.0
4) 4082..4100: 4091.0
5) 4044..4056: 4053.0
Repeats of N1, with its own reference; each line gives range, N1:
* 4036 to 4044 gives 0.5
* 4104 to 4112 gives 0.1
